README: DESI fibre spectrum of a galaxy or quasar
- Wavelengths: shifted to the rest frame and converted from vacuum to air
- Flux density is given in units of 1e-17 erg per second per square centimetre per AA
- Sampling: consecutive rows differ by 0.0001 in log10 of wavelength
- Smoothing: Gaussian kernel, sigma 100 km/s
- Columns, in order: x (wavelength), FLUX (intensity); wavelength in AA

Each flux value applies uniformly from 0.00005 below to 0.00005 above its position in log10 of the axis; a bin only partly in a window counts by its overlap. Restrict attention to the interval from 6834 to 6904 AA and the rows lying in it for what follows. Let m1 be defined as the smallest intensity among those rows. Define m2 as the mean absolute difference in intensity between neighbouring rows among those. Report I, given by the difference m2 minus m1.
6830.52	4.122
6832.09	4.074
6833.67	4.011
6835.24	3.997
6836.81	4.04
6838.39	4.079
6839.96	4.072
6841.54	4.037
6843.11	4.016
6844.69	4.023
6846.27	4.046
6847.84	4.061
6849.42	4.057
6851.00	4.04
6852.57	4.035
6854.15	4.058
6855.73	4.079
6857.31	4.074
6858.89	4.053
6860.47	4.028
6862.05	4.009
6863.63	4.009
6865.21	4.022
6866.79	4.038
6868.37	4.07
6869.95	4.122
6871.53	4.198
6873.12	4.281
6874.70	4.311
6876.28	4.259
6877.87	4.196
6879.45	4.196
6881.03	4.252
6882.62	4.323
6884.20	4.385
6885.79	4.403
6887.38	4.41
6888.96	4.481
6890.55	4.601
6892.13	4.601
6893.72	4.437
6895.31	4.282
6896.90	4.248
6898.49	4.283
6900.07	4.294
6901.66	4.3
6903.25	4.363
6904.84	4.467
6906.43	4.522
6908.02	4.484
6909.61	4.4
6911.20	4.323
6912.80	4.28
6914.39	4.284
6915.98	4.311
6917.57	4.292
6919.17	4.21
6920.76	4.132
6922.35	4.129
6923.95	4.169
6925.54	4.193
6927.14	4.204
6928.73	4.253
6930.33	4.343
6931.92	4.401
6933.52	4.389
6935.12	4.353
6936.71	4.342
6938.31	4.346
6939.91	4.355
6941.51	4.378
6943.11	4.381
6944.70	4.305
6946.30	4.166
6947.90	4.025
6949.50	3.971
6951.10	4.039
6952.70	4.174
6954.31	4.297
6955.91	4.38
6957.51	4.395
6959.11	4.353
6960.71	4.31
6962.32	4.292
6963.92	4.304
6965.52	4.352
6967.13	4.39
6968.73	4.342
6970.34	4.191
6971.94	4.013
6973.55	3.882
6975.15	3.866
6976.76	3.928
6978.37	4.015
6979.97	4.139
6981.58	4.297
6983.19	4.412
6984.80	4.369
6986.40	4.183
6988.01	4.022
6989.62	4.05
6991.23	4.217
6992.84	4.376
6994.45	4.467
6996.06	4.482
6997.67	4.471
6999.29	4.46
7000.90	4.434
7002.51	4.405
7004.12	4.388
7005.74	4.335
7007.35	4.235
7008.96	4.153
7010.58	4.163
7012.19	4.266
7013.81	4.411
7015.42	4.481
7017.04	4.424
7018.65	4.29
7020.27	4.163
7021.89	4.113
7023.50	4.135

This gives -3.96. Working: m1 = 3.997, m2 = 0.04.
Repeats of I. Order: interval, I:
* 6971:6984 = -3.77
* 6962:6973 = -3.93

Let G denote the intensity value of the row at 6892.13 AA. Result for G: 4.601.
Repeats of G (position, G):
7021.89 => 4.113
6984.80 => 4.369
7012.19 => 4.266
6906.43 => 4.522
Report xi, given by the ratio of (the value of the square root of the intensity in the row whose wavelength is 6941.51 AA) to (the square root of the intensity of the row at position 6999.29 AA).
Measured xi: 0.99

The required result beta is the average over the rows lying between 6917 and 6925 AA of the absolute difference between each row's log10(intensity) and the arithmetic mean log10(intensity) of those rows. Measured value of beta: 0.005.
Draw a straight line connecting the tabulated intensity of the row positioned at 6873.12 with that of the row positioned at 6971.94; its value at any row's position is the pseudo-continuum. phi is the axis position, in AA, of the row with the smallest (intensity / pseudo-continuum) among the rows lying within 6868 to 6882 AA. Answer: 6868.37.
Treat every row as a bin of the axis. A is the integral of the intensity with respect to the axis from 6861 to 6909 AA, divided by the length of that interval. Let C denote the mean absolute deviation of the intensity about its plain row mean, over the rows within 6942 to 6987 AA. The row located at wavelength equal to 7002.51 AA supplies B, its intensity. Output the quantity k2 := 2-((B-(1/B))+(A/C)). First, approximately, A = 4.29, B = 4.405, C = 0.149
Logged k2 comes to -31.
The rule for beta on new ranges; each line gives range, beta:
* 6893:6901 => 0.005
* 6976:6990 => 0.015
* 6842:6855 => 0.001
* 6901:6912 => 0.007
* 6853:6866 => 0.003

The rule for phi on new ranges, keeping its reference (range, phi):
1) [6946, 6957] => 6949.50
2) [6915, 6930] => 6920.76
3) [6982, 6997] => 6988.01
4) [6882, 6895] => 6882.62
